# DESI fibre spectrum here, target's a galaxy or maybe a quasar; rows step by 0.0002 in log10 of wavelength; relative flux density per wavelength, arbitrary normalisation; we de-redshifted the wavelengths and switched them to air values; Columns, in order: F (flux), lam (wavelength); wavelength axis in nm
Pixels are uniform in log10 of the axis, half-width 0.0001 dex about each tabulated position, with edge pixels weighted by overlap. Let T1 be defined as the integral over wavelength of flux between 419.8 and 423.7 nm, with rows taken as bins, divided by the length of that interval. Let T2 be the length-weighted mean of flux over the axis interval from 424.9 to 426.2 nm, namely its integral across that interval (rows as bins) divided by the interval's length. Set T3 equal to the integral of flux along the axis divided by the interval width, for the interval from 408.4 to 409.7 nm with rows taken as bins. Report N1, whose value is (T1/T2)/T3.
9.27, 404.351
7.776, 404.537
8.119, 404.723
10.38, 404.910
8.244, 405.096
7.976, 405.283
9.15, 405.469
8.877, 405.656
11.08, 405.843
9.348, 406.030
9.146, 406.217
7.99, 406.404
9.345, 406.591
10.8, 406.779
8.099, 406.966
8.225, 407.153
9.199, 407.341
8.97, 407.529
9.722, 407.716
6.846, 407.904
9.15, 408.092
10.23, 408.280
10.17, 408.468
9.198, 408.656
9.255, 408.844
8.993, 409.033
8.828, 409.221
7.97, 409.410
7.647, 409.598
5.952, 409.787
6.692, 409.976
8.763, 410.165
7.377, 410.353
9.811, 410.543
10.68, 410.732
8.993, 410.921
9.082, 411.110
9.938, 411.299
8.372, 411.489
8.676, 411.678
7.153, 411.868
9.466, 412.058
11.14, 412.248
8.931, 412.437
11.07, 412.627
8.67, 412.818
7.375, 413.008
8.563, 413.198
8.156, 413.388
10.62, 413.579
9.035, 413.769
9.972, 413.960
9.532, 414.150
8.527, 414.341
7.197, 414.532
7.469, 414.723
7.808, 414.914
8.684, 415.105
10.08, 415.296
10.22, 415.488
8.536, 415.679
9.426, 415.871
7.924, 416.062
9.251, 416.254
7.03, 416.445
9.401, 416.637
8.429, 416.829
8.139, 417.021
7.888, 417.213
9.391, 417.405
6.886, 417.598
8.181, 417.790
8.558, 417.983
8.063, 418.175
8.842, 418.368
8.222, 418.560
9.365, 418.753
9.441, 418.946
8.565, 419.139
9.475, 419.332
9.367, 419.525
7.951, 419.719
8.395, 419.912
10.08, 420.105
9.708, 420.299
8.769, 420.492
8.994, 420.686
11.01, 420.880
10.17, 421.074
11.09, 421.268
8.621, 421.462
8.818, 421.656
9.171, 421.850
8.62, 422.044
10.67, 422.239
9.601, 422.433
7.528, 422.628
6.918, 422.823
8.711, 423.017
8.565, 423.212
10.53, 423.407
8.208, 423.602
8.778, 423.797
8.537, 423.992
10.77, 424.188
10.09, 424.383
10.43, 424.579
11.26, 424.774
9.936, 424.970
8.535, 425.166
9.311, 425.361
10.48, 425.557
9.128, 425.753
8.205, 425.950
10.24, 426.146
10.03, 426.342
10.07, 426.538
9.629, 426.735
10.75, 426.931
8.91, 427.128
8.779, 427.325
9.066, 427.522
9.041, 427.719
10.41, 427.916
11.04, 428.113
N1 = 0.111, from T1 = 9.2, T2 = 9.36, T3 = 8.8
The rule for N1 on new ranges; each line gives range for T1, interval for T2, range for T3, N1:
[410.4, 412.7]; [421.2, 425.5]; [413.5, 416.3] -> 0.113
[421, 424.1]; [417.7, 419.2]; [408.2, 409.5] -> 0.113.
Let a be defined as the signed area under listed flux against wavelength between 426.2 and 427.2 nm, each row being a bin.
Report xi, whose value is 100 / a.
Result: 10.1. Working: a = 9.9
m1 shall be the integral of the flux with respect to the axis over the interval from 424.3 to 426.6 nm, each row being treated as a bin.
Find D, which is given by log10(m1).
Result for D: 1.353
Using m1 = 22.6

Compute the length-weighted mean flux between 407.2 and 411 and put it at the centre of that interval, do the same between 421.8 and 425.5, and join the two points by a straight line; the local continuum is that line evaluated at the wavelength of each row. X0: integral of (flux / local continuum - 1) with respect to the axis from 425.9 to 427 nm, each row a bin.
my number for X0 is 0.05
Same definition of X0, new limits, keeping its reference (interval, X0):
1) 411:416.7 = 0.00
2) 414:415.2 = -0.09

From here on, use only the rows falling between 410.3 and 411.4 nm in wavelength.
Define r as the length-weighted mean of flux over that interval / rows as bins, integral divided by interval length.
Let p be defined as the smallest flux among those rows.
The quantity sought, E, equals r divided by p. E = 1.27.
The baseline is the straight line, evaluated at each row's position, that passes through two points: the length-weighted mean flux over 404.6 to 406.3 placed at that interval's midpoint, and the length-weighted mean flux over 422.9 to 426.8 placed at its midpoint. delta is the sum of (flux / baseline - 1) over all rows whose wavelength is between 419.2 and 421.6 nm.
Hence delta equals 0.01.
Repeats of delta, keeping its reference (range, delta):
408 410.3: -0.83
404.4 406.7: -0.23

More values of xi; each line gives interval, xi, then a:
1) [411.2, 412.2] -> 11.3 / 8.8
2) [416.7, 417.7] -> 12.2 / 8.2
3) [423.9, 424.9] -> 9.8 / 10.2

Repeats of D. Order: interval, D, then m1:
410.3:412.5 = 1.305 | 20.2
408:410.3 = 1.294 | 19.7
